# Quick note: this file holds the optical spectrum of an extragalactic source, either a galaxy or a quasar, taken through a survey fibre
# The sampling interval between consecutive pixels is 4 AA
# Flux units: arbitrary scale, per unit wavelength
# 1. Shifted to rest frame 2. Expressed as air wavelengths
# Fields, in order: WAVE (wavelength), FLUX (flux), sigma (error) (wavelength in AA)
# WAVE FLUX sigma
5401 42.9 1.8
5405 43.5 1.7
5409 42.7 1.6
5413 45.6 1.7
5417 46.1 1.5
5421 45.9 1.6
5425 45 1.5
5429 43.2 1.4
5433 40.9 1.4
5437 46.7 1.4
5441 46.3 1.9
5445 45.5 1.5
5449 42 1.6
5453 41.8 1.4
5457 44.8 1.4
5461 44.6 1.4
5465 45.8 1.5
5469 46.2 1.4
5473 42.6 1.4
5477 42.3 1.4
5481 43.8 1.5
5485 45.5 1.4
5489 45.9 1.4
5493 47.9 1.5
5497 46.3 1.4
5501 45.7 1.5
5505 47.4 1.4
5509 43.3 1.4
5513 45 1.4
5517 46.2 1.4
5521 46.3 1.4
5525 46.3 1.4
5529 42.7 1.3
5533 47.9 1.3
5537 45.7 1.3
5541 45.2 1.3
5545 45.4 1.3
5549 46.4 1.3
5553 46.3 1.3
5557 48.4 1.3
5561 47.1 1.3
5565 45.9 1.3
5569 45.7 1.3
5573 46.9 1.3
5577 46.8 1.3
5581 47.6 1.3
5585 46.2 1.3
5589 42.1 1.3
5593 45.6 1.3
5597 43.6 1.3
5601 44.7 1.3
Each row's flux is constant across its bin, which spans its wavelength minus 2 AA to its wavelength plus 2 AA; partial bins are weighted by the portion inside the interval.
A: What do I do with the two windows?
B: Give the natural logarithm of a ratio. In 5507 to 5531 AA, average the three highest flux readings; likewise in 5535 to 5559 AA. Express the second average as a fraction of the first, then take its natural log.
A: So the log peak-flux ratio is 0.016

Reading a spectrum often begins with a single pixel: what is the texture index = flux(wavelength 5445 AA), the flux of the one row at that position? 45.5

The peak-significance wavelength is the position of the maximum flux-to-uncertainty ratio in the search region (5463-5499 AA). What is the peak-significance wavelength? 5497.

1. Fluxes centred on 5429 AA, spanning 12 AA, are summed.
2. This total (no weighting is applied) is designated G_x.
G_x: 129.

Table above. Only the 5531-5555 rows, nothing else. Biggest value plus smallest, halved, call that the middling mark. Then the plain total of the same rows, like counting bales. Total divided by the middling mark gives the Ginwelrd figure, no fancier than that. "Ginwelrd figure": 5.9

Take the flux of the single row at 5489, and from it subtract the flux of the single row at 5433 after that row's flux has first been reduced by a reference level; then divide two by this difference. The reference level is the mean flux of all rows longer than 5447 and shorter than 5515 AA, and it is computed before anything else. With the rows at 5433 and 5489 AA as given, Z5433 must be 0.040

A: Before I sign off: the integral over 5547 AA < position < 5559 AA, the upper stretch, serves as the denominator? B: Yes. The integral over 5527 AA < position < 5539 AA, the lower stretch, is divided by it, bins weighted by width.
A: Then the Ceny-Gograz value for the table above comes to 0.97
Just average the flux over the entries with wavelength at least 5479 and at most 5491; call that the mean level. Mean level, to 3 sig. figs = 45.1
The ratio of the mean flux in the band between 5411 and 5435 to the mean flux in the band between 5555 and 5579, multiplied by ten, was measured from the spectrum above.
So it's 9.5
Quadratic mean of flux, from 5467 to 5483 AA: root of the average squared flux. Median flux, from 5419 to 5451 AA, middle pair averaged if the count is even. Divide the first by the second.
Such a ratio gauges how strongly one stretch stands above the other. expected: 0.97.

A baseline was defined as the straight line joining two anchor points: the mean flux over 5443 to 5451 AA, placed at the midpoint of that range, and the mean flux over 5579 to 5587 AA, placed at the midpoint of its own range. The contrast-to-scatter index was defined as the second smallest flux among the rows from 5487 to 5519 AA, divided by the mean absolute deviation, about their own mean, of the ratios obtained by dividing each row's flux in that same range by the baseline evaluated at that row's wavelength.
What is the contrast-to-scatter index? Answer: 1881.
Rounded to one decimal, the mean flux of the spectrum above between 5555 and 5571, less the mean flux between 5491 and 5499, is -0.3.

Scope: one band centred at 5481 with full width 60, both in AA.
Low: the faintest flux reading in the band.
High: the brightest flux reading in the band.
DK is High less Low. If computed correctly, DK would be 6.10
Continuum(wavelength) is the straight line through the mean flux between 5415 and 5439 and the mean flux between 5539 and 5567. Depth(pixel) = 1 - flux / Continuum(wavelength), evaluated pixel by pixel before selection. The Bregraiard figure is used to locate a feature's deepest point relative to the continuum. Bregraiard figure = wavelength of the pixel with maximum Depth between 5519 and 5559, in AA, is 5529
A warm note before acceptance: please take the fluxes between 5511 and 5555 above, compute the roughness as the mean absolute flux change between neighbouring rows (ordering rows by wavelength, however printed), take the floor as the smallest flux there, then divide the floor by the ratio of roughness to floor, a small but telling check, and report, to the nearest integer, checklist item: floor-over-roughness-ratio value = 1293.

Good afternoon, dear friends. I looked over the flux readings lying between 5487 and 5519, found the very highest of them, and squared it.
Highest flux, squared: 2294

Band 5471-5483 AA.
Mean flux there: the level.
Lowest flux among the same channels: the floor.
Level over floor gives 1.01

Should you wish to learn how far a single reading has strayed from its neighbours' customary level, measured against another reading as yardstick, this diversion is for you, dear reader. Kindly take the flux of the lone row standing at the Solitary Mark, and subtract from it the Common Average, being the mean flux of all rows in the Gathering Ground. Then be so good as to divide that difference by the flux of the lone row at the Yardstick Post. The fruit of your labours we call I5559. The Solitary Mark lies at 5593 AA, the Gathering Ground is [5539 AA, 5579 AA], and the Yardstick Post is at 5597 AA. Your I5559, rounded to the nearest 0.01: -0.02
